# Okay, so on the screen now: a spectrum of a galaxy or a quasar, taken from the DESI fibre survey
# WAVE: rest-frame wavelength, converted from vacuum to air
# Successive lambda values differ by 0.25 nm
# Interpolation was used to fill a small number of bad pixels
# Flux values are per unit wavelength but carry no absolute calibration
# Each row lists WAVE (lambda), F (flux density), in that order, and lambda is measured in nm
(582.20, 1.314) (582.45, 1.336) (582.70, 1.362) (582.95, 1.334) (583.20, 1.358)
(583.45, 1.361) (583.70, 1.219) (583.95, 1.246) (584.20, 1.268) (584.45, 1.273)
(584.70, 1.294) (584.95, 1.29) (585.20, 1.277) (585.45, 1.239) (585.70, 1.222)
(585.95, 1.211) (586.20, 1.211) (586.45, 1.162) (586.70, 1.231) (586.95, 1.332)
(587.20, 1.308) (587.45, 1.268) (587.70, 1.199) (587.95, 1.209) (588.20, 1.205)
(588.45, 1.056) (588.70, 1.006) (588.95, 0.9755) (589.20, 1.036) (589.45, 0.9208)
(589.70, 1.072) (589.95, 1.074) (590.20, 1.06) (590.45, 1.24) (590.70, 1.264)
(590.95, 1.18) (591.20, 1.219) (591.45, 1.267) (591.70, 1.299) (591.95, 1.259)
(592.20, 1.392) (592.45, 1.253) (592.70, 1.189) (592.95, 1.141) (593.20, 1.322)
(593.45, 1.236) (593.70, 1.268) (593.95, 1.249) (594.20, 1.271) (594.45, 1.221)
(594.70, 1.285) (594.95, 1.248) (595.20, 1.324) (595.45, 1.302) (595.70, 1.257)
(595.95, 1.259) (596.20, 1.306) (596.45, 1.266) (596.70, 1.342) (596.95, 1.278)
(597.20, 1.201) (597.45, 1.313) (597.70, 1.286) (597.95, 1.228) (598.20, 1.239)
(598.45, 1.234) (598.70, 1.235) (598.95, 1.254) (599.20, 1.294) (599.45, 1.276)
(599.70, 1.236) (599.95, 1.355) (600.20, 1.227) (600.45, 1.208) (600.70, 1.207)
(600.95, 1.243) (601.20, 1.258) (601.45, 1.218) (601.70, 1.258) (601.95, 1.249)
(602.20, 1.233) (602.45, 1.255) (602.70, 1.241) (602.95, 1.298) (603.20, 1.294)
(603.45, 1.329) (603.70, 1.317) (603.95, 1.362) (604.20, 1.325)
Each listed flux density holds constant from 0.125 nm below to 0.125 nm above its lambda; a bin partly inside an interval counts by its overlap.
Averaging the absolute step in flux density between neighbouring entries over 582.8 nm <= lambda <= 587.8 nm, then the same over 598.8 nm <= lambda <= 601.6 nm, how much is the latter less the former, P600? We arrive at 0.01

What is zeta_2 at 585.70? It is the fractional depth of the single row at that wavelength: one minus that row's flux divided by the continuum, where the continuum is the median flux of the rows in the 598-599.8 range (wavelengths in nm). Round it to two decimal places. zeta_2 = 0.01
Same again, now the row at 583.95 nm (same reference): -0.01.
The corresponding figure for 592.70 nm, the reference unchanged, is 0.04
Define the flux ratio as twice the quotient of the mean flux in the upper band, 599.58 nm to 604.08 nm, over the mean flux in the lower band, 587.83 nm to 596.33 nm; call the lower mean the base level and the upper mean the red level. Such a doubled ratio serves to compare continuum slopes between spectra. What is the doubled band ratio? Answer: 2.11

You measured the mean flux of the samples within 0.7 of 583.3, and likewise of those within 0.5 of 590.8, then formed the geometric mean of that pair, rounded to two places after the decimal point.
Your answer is 1.27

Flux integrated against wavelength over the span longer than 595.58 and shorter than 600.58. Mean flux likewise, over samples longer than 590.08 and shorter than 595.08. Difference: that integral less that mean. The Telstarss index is 5.08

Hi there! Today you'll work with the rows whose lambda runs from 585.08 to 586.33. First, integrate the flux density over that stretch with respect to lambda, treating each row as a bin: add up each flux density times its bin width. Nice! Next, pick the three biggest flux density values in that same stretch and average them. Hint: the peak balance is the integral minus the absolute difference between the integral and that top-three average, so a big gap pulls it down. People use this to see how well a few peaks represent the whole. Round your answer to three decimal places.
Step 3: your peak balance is 1.246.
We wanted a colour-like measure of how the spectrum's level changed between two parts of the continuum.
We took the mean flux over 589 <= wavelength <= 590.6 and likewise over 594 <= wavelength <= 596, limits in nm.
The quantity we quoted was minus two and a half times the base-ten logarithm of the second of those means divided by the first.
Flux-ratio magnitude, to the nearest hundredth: -0.19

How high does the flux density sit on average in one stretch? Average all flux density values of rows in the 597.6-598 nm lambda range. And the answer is 1.26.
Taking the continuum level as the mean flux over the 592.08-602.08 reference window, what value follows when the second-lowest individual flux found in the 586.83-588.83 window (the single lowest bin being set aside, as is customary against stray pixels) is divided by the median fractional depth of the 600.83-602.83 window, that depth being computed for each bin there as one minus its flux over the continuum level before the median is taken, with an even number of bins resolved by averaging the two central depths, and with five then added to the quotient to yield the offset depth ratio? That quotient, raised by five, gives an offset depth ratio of 96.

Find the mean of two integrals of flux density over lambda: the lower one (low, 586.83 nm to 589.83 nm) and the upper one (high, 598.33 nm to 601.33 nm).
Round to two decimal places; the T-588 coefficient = 3.58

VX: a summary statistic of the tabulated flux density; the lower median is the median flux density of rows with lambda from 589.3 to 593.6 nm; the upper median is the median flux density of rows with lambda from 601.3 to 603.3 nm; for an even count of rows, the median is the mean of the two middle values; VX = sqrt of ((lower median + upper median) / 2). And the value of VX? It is 1.12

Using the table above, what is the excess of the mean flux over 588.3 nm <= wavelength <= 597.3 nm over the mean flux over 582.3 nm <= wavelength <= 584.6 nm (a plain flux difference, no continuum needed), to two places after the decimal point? -0.10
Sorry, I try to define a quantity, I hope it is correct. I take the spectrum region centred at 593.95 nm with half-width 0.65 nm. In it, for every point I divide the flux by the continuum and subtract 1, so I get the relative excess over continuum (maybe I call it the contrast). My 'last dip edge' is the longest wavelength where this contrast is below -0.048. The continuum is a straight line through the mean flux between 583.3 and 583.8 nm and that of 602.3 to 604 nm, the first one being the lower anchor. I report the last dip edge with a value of 594.45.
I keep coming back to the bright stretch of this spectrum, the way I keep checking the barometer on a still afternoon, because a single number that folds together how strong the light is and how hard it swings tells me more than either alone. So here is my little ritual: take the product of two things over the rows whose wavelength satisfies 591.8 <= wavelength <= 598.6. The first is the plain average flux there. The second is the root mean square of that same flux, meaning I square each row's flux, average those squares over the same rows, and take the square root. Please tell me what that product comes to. 1.60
